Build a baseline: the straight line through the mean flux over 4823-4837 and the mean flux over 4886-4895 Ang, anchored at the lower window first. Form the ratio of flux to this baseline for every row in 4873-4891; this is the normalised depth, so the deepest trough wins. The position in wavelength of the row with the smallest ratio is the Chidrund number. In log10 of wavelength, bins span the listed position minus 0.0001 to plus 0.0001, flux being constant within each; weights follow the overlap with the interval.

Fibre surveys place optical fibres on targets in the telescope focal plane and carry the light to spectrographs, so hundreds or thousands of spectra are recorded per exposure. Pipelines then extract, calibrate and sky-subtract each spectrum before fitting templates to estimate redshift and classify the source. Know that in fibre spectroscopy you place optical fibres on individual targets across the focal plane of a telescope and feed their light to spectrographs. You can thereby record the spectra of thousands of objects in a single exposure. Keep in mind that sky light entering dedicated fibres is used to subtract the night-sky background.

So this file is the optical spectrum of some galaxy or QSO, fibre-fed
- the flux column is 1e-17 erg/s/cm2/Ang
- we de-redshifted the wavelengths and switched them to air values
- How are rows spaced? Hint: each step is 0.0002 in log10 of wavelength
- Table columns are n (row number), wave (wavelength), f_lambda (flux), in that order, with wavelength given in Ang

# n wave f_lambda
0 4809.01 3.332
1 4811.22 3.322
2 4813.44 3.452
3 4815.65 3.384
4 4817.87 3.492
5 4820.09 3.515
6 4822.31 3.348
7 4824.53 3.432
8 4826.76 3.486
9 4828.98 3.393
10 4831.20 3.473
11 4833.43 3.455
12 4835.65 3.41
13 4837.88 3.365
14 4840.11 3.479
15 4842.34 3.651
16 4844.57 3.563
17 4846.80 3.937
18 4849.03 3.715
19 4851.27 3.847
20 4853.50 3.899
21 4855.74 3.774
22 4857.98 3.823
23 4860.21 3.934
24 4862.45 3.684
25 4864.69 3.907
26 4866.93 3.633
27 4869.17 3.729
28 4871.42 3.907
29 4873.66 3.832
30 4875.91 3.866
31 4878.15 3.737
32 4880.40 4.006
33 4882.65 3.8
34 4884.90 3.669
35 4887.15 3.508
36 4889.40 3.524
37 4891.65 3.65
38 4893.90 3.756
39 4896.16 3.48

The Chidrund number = 4887.15 Ang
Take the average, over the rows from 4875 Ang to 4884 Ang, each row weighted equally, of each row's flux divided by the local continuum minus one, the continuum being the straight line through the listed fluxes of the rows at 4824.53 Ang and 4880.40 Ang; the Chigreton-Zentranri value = -0.04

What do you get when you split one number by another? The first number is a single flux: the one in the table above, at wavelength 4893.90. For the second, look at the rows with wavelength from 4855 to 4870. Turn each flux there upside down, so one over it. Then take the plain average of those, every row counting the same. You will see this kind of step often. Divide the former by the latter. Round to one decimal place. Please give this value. 14.2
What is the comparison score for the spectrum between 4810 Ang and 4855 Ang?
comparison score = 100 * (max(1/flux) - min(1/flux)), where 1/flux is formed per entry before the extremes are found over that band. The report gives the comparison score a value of 4.7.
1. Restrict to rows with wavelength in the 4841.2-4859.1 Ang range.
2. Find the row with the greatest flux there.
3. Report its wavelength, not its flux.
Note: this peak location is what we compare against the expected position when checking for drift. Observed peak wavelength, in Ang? 4846.80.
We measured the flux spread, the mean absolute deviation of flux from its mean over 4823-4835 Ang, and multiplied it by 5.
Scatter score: 0.14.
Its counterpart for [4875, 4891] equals 0.70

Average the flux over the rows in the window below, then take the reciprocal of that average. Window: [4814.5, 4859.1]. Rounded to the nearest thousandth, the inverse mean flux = 0.280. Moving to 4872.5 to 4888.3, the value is 0.265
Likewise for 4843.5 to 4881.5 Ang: 0.262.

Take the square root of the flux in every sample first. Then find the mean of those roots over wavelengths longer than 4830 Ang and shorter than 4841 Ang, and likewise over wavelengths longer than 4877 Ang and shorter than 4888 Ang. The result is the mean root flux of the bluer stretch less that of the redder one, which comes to -0.08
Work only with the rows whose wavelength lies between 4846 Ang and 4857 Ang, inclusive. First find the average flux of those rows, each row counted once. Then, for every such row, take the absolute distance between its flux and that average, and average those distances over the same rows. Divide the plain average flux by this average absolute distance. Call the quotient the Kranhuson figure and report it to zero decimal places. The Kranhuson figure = 53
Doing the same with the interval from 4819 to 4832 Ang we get 69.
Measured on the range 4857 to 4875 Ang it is 41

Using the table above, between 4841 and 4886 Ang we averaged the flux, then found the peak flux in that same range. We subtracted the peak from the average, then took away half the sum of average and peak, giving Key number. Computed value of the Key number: -4.11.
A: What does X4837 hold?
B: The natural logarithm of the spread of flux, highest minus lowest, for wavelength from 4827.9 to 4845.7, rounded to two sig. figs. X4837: -1.3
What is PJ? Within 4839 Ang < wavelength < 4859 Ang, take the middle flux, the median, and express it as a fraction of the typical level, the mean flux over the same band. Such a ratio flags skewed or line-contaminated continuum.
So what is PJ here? 1.01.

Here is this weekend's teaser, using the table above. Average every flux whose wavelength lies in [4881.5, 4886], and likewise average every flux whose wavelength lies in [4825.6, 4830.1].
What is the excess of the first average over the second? 0.3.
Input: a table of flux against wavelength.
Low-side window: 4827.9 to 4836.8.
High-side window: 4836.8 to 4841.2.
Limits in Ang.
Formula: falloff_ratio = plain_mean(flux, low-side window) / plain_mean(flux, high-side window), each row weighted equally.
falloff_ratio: 1.00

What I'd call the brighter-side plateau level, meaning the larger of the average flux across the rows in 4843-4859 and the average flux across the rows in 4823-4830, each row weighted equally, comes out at 3.79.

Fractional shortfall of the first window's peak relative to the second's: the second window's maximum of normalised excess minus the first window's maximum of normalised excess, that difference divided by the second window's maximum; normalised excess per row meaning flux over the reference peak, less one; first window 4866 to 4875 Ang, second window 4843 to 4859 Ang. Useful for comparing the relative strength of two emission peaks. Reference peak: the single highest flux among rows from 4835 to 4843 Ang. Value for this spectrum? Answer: 0.10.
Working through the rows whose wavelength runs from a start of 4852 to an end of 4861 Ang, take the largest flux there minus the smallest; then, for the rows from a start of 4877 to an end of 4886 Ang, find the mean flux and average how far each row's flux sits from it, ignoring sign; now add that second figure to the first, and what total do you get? 0.26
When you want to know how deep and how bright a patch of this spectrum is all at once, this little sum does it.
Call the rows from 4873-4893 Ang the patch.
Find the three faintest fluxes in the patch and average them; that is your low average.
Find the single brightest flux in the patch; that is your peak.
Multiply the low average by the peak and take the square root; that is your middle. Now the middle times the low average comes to 13.4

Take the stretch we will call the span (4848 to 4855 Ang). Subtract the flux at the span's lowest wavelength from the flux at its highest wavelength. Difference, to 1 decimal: 0.2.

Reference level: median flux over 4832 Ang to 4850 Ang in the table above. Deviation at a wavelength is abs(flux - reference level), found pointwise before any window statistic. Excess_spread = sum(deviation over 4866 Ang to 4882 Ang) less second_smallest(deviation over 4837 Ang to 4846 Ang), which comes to 2.02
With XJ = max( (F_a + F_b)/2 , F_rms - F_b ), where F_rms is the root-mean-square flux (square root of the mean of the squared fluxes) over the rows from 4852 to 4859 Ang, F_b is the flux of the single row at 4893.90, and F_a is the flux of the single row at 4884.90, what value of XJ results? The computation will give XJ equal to 3.71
